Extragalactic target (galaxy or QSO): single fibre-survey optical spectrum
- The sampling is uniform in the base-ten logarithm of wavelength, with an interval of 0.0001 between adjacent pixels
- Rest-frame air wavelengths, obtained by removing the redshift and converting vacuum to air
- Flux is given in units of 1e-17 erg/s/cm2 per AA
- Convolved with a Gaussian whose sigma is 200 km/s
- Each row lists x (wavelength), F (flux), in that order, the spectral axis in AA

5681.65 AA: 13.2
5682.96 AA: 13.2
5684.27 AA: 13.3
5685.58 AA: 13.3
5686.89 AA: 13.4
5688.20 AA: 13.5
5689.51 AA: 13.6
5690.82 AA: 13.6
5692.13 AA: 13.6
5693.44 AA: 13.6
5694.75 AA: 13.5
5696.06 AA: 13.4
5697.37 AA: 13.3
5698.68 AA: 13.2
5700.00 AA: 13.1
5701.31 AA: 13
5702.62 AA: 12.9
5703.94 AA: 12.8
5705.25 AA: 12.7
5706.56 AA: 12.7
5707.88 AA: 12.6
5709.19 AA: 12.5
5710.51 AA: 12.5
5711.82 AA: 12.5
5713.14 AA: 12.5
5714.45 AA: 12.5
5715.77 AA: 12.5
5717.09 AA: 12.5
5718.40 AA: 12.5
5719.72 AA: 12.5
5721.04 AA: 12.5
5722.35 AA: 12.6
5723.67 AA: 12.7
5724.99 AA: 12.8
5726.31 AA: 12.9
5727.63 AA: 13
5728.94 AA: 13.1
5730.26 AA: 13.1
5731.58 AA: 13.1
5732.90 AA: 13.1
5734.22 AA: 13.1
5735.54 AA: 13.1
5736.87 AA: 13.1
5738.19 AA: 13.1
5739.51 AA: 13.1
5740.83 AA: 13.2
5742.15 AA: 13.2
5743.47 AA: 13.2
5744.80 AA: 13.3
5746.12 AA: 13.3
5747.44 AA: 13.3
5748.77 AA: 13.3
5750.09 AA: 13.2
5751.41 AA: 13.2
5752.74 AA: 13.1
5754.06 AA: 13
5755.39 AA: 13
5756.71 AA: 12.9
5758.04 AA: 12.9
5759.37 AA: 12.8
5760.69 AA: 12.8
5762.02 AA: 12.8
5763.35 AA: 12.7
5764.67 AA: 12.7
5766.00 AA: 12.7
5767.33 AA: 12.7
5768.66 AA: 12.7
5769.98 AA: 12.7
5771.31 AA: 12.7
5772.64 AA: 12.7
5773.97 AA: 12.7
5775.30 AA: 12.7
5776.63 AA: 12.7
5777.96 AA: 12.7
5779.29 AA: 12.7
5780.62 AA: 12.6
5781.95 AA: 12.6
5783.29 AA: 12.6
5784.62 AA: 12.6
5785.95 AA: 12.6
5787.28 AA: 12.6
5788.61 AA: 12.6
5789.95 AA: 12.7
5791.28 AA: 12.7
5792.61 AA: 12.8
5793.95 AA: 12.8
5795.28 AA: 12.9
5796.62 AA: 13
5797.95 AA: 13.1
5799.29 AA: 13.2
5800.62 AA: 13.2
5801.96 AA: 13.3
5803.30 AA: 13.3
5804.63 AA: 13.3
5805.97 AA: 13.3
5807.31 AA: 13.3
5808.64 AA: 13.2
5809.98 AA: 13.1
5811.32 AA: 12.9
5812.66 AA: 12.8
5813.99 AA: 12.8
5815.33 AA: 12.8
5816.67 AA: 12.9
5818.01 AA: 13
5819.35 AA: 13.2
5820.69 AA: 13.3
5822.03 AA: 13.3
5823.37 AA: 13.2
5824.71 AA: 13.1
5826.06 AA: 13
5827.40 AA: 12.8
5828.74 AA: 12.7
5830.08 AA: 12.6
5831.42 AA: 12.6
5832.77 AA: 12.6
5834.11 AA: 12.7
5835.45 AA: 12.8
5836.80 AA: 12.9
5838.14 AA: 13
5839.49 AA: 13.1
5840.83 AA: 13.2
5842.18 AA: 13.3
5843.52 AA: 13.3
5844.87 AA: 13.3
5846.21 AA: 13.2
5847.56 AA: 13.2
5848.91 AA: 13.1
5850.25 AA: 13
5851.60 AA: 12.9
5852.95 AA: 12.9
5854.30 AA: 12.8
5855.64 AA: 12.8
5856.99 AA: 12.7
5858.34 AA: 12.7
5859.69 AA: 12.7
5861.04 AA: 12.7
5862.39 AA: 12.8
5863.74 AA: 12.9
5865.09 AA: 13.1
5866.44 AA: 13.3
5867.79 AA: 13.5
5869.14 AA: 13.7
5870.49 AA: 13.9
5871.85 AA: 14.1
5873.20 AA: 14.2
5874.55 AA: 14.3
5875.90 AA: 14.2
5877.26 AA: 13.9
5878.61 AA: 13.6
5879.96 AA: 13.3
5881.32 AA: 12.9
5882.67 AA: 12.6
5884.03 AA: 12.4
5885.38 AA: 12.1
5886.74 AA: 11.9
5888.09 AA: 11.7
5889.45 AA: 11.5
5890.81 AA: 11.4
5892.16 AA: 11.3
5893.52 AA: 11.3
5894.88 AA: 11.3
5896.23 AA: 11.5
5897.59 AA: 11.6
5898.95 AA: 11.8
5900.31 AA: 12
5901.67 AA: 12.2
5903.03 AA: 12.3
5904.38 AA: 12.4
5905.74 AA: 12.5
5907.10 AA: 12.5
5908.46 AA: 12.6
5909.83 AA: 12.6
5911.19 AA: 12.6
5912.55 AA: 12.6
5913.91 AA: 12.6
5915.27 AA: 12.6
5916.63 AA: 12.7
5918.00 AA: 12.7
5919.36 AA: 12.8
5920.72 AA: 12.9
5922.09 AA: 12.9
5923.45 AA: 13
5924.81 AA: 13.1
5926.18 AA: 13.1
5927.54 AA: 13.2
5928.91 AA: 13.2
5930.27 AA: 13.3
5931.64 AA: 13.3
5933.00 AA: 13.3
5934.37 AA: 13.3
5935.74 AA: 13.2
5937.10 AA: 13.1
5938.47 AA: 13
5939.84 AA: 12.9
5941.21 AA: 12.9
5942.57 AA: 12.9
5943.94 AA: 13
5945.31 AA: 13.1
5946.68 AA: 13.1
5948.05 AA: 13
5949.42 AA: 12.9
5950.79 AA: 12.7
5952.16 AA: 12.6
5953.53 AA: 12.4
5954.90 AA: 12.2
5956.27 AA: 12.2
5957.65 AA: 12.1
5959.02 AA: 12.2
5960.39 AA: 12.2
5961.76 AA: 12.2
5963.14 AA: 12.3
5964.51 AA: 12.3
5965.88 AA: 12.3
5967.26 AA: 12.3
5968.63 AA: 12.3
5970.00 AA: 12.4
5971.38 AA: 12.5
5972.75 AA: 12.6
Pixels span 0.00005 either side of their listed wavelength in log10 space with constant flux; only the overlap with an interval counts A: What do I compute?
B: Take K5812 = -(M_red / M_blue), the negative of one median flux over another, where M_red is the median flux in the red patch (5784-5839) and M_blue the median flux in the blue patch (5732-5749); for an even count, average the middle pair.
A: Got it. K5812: -0.98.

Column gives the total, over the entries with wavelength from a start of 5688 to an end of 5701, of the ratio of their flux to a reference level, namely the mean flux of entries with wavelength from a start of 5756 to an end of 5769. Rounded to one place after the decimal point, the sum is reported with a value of 10.5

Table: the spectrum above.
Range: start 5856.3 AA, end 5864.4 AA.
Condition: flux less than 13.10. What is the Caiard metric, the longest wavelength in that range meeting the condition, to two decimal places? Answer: 5863.74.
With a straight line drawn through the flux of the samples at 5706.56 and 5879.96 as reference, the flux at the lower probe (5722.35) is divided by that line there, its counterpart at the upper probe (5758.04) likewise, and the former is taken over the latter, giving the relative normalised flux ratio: 0.986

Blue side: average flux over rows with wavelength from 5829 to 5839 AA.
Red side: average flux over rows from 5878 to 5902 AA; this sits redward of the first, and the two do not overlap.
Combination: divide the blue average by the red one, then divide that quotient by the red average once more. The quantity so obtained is 0.088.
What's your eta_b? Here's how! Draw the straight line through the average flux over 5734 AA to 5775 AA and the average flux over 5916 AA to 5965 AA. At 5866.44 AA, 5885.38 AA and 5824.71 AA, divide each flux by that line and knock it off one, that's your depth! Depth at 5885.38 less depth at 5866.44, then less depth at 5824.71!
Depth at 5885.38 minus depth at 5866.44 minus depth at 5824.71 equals 0.11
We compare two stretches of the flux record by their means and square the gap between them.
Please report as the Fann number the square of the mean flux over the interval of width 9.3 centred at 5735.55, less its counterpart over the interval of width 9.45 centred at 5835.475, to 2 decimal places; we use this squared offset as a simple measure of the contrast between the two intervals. 0.08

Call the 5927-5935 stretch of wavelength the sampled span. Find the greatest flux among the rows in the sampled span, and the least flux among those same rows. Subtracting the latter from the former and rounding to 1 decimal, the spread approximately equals 0.1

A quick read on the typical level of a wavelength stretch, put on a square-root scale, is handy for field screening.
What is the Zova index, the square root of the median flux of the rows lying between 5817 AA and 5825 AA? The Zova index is 3.633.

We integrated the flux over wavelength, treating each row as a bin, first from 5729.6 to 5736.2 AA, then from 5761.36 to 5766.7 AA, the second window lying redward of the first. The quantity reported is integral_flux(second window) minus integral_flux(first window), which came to -19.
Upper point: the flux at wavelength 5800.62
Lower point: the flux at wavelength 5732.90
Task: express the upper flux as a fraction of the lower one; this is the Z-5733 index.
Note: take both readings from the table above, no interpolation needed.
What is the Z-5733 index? 1.01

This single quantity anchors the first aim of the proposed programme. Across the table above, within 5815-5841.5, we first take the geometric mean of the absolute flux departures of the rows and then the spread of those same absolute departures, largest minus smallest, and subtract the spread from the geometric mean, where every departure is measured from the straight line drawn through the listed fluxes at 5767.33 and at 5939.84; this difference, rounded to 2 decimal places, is -0.35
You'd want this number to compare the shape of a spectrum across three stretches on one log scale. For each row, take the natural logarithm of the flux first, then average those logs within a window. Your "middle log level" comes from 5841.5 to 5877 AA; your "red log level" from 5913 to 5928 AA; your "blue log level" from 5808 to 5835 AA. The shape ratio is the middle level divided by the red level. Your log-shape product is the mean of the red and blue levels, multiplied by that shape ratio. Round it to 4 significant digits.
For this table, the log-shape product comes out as 2.586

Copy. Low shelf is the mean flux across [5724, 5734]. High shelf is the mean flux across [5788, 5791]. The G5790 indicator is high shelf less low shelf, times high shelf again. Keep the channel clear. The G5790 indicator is -5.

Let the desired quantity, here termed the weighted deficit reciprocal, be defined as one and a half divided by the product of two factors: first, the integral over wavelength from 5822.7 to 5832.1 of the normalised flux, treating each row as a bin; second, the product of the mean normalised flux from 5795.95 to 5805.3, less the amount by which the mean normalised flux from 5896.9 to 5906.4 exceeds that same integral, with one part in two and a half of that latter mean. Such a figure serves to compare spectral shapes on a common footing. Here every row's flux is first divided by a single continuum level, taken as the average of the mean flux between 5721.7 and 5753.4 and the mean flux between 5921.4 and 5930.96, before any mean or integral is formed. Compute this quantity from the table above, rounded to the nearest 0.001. 0.047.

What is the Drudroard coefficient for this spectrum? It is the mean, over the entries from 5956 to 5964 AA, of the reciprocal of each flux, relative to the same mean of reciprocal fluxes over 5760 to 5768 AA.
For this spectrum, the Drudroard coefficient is 1.04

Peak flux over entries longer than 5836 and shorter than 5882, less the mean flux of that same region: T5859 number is 1.1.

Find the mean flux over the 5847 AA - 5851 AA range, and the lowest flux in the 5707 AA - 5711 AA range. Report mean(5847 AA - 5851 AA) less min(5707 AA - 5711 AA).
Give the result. 0.60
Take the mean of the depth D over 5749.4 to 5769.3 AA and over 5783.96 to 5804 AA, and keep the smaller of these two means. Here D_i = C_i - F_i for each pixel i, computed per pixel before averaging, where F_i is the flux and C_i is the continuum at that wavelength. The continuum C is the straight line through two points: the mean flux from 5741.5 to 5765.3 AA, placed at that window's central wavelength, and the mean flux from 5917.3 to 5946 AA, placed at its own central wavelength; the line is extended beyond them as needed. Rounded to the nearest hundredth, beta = 0.15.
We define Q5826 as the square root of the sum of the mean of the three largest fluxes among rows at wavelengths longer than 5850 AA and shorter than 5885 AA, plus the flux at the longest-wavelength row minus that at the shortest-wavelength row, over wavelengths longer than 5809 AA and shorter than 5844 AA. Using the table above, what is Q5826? 3.80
